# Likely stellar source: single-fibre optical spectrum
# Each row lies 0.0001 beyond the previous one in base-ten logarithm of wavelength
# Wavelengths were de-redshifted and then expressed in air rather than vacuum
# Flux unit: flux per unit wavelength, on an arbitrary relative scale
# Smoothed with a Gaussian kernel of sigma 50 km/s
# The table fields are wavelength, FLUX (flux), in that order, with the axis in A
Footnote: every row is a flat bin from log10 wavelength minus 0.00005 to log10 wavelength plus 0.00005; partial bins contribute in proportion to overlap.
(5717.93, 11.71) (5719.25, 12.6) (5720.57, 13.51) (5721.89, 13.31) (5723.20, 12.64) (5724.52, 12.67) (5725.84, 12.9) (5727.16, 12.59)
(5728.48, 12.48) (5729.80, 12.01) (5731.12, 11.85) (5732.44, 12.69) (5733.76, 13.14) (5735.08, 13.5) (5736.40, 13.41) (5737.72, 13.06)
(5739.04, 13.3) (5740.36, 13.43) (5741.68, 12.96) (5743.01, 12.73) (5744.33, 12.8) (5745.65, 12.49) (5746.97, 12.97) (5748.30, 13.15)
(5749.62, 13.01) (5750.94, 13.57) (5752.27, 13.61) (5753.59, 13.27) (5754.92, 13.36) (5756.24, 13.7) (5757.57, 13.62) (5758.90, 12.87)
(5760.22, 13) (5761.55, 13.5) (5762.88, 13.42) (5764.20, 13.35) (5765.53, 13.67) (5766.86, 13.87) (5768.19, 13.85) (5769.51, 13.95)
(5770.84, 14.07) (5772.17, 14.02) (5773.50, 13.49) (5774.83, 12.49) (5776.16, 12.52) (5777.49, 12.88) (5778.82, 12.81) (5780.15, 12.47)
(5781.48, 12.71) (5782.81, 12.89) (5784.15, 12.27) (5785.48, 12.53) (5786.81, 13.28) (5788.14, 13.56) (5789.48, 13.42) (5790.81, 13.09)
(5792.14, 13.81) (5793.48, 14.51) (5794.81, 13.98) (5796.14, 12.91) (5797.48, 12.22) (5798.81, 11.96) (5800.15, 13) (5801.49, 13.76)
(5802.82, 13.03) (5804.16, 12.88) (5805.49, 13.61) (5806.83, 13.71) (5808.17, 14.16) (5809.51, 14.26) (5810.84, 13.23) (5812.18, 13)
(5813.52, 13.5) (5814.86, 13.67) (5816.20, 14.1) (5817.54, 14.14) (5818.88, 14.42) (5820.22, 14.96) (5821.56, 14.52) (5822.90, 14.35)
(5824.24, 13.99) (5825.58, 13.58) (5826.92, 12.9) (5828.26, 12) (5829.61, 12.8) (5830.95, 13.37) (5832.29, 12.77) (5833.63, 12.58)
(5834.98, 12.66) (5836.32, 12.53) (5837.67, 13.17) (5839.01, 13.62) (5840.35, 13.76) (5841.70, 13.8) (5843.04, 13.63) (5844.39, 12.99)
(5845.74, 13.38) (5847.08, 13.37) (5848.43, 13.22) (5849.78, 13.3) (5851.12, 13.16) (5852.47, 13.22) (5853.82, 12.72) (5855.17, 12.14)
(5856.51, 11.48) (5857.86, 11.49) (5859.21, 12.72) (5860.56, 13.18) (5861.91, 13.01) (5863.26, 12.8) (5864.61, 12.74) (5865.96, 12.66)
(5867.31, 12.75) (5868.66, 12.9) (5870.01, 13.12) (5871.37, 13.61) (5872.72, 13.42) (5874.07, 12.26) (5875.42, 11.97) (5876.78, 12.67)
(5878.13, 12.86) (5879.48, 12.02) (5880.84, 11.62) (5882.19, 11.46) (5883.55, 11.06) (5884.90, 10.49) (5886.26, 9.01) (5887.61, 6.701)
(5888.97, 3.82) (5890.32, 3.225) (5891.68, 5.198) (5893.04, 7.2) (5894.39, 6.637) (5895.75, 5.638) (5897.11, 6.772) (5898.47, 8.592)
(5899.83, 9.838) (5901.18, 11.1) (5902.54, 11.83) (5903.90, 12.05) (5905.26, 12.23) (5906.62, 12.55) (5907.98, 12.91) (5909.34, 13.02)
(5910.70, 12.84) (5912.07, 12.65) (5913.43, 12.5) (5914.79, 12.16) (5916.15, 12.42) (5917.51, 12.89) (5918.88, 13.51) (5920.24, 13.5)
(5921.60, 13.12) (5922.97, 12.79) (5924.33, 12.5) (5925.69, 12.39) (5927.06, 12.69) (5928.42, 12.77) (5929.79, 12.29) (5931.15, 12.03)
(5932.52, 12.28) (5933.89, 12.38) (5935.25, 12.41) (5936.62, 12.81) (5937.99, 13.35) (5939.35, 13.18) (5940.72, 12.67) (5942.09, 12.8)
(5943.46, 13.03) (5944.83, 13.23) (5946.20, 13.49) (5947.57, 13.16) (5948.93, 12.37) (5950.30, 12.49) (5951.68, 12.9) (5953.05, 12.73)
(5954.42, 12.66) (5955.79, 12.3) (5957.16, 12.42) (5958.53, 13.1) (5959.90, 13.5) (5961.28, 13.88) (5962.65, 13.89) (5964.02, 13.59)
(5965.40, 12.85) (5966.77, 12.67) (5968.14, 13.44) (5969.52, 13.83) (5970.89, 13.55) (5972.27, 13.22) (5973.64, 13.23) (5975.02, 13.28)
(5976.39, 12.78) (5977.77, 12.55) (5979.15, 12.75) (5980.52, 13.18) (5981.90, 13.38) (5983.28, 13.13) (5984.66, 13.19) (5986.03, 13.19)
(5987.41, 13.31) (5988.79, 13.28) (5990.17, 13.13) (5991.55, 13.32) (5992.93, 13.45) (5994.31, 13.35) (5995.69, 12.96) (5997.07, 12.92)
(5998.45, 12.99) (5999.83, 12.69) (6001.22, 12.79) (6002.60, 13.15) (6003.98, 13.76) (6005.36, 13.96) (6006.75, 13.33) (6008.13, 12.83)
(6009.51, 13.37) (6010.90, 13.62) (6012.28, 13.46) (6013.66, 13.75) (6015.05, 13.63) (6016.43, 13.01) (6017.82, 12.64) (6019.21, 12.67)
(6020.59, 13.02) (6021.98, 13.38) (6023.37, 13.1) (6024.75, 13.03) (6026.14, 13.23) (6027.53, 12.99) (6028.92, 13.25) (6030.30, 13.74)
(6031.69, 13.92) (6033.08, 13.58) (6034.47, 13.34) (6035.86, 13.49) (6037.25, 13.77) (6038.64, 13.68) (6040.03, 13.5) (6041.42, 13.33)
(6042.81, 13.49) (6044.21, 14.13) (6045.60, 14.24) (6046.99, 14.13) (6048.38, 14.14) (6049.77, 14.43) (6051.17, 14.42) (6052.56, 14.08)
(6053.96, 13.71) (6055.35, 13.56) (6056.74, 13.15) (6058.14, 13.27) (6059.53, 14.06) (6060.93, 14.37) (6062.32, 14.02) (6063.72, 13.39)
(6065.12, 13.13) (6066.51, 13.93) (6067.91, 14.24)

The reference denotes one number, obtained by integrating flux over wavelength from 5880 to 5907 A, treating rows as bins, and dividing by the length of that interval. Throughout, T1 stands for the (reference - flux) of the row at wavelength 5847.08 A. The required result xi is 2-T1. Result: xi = 6.54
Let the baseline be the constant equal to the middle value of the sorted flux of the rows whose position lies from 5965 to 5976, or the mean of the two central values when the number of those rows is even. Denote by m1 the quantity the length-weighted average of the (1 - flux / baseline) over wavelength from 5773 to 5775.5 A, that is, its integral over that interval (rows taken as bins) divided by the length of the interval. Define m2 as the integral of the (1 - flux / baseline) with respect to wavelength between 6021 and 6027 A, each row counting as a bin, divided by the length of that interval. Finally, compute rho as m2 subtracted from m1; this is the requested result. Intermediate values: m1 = 0.023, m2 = 0.006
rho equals 0.02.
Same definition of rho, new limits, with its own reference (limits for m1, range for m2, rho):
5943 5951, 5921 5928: -0.02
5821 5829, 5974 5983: -0.04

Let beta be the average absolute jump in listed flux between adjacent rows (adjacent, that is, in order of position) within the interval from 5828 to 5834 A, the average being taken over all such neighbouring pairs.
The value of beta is 0.54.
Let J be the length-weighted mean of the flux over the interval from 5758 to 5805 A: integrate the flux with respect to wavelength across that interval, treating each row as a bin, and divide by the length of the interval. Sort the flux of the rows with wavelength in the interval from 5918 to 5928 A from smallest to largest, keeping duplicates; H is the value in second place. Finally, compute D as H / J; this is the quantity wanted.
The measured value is 0.95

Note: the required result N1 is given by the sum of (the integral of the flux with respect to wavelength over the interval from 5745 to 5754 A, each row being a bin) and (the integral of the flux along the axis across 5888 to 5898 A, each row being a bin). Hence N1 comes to 174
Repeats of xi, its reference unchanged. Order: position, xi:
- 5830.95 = 6.54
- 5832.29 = 5.94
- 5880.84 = 4.79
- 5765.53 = 6.84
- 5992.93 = 6.62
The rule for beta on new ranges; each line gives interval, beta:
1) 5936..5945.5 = 0.30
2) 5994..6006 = 0.26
